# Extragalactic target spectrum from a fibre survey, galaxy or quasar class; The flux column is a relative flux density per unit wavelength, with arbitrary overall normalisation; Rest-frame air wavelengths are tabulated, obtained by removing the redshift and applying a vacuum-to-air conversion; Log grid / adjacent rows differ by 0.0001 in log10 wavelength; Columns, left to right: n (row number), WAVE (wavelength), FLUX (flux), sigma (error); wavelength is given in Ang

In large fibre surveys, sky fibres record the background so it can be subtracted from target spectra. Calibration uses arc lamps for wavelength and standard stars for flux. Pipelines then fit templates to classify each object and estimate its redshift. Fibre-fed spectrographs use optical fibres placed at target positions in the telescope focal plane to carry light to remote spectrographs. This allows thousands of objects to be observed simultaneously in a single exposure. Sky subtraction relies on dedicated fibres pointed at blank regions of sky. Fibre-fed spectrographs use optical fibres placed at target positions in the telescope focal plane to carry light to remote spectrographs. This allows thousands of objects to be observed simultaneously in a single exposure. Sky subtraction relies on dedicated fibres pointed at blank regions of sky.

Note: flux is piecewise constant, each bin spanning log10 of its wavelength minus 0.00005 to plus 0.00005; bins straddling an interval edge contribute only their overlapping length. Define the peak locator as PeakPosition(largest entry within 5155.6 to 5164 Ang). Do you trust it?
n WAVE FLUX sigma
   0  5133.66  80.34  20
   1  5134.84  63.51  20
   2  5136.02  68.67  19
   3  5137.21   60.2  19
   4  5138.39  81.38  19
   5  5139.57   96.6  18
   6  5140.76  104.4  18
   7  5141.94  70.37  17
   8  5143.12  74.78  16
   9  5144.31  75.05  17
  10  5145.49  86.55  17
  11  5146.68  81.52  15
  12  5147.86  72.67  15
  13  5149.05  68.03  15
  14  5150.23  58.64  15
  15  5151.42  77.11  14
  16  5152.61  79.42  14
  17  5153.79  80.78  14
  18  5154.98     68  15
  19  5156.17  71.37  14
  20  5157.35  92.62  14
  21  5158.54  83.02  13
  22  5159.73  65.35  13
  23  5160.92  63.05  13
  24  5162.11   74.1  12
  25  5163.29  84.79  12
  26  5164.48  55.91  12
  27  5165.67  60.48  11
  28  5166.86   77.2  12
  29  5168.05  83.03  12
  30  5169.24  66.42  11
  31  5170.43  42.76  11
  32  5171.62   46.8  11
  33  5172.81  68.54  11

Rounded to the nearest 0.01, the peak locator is 5157.35 Ang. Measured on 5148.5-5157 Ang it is 5153.79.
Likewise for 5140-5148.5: 5140.76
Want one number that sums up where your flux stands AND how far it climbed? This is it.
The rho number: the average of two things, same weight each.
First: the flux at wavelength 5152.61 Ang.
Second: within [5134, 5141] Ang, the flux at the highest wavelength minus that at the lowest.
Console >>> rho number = 60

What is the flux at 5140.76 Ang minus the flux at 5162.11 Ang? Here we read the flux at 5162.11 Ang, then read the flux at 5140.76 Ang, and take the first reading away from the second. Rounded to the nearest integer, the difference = 30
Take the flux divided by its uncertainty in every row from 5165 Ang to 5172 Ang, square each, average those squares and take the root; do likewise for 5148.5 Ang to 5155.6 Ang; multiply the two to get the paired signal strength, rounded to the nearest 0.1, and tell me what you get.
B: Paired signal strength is 28.3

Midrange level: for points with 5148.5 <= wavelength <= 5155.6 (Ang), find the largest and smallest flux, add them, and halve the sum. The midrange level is 70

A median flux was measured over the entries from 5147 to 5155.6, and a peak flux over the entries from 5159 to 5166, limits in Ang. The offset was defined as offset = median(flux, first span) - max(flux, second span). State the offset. -12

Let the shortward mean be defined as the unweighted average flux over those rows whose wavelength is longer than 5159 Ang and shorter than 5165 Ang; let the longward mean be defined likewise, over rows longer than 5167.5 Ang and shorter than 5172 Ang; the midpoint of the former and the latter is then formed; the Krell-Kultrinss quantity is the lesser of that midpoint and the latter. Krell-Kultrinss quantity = 60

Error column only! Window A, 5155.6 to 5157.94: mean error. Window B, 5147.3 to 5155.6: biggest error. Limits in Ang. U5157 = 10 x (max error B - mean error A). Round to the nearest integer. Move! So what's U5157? 10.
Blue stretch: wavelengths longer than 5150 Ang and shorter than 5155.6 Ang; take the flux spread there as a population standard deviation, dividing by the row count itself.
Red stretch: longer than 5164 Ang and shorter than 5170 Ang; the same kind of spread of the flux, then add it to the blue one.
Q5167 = 19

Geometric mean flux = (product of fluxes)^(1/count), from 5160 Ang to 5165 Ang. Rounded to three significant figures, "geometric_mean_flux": 68.6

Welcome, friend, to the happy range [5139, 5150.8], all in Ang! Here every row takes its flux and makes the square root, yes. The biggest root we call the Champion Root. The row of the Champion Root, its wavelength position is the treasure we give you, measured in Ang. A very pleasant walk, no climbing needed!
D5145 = 5140.76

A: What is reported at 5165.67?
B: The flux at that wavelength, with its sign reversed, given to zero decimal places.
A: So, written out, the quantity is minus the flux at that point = -60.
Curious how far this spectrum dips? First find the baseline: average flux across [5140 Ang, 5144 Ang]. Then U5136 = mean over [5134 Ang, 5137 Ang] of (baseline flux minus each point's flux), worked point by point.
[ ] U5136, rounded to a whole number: 17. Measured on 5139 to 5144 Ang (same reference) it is -3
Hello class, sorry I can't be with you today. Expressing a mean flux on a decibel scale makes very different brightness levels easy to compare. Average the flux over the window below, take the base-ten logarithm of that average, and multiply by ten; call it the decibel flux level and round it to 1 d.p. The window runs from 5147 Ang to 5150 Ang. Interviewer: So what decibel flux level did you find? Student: 18.5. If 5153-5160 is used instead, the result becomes 18.9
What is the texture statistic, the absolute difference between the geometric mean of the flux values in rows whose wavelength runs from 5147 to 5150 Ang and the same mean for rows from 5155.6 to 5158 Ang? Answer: 11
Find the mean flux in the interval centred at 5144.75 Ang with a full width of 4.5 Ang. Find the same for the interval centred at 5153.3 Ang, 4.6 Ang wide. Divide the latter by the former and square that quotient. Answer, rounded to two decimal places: 0.92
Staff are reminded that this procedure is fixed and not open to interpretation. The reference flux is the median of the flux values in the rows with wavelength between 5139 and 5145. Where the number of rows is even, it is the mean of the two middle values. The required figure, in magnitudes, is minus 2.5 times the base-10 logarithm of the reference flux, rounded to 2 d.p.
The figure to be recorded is -4.69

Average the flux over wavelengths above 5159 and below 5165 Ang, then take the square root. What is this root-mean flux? 8.3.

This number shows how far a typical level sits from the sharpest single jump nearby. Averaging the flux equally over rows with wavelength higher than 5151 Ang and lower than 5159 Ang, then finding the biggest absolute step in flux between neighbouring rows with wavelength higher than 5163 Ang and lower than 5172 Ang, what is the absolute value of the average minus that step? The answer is 50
